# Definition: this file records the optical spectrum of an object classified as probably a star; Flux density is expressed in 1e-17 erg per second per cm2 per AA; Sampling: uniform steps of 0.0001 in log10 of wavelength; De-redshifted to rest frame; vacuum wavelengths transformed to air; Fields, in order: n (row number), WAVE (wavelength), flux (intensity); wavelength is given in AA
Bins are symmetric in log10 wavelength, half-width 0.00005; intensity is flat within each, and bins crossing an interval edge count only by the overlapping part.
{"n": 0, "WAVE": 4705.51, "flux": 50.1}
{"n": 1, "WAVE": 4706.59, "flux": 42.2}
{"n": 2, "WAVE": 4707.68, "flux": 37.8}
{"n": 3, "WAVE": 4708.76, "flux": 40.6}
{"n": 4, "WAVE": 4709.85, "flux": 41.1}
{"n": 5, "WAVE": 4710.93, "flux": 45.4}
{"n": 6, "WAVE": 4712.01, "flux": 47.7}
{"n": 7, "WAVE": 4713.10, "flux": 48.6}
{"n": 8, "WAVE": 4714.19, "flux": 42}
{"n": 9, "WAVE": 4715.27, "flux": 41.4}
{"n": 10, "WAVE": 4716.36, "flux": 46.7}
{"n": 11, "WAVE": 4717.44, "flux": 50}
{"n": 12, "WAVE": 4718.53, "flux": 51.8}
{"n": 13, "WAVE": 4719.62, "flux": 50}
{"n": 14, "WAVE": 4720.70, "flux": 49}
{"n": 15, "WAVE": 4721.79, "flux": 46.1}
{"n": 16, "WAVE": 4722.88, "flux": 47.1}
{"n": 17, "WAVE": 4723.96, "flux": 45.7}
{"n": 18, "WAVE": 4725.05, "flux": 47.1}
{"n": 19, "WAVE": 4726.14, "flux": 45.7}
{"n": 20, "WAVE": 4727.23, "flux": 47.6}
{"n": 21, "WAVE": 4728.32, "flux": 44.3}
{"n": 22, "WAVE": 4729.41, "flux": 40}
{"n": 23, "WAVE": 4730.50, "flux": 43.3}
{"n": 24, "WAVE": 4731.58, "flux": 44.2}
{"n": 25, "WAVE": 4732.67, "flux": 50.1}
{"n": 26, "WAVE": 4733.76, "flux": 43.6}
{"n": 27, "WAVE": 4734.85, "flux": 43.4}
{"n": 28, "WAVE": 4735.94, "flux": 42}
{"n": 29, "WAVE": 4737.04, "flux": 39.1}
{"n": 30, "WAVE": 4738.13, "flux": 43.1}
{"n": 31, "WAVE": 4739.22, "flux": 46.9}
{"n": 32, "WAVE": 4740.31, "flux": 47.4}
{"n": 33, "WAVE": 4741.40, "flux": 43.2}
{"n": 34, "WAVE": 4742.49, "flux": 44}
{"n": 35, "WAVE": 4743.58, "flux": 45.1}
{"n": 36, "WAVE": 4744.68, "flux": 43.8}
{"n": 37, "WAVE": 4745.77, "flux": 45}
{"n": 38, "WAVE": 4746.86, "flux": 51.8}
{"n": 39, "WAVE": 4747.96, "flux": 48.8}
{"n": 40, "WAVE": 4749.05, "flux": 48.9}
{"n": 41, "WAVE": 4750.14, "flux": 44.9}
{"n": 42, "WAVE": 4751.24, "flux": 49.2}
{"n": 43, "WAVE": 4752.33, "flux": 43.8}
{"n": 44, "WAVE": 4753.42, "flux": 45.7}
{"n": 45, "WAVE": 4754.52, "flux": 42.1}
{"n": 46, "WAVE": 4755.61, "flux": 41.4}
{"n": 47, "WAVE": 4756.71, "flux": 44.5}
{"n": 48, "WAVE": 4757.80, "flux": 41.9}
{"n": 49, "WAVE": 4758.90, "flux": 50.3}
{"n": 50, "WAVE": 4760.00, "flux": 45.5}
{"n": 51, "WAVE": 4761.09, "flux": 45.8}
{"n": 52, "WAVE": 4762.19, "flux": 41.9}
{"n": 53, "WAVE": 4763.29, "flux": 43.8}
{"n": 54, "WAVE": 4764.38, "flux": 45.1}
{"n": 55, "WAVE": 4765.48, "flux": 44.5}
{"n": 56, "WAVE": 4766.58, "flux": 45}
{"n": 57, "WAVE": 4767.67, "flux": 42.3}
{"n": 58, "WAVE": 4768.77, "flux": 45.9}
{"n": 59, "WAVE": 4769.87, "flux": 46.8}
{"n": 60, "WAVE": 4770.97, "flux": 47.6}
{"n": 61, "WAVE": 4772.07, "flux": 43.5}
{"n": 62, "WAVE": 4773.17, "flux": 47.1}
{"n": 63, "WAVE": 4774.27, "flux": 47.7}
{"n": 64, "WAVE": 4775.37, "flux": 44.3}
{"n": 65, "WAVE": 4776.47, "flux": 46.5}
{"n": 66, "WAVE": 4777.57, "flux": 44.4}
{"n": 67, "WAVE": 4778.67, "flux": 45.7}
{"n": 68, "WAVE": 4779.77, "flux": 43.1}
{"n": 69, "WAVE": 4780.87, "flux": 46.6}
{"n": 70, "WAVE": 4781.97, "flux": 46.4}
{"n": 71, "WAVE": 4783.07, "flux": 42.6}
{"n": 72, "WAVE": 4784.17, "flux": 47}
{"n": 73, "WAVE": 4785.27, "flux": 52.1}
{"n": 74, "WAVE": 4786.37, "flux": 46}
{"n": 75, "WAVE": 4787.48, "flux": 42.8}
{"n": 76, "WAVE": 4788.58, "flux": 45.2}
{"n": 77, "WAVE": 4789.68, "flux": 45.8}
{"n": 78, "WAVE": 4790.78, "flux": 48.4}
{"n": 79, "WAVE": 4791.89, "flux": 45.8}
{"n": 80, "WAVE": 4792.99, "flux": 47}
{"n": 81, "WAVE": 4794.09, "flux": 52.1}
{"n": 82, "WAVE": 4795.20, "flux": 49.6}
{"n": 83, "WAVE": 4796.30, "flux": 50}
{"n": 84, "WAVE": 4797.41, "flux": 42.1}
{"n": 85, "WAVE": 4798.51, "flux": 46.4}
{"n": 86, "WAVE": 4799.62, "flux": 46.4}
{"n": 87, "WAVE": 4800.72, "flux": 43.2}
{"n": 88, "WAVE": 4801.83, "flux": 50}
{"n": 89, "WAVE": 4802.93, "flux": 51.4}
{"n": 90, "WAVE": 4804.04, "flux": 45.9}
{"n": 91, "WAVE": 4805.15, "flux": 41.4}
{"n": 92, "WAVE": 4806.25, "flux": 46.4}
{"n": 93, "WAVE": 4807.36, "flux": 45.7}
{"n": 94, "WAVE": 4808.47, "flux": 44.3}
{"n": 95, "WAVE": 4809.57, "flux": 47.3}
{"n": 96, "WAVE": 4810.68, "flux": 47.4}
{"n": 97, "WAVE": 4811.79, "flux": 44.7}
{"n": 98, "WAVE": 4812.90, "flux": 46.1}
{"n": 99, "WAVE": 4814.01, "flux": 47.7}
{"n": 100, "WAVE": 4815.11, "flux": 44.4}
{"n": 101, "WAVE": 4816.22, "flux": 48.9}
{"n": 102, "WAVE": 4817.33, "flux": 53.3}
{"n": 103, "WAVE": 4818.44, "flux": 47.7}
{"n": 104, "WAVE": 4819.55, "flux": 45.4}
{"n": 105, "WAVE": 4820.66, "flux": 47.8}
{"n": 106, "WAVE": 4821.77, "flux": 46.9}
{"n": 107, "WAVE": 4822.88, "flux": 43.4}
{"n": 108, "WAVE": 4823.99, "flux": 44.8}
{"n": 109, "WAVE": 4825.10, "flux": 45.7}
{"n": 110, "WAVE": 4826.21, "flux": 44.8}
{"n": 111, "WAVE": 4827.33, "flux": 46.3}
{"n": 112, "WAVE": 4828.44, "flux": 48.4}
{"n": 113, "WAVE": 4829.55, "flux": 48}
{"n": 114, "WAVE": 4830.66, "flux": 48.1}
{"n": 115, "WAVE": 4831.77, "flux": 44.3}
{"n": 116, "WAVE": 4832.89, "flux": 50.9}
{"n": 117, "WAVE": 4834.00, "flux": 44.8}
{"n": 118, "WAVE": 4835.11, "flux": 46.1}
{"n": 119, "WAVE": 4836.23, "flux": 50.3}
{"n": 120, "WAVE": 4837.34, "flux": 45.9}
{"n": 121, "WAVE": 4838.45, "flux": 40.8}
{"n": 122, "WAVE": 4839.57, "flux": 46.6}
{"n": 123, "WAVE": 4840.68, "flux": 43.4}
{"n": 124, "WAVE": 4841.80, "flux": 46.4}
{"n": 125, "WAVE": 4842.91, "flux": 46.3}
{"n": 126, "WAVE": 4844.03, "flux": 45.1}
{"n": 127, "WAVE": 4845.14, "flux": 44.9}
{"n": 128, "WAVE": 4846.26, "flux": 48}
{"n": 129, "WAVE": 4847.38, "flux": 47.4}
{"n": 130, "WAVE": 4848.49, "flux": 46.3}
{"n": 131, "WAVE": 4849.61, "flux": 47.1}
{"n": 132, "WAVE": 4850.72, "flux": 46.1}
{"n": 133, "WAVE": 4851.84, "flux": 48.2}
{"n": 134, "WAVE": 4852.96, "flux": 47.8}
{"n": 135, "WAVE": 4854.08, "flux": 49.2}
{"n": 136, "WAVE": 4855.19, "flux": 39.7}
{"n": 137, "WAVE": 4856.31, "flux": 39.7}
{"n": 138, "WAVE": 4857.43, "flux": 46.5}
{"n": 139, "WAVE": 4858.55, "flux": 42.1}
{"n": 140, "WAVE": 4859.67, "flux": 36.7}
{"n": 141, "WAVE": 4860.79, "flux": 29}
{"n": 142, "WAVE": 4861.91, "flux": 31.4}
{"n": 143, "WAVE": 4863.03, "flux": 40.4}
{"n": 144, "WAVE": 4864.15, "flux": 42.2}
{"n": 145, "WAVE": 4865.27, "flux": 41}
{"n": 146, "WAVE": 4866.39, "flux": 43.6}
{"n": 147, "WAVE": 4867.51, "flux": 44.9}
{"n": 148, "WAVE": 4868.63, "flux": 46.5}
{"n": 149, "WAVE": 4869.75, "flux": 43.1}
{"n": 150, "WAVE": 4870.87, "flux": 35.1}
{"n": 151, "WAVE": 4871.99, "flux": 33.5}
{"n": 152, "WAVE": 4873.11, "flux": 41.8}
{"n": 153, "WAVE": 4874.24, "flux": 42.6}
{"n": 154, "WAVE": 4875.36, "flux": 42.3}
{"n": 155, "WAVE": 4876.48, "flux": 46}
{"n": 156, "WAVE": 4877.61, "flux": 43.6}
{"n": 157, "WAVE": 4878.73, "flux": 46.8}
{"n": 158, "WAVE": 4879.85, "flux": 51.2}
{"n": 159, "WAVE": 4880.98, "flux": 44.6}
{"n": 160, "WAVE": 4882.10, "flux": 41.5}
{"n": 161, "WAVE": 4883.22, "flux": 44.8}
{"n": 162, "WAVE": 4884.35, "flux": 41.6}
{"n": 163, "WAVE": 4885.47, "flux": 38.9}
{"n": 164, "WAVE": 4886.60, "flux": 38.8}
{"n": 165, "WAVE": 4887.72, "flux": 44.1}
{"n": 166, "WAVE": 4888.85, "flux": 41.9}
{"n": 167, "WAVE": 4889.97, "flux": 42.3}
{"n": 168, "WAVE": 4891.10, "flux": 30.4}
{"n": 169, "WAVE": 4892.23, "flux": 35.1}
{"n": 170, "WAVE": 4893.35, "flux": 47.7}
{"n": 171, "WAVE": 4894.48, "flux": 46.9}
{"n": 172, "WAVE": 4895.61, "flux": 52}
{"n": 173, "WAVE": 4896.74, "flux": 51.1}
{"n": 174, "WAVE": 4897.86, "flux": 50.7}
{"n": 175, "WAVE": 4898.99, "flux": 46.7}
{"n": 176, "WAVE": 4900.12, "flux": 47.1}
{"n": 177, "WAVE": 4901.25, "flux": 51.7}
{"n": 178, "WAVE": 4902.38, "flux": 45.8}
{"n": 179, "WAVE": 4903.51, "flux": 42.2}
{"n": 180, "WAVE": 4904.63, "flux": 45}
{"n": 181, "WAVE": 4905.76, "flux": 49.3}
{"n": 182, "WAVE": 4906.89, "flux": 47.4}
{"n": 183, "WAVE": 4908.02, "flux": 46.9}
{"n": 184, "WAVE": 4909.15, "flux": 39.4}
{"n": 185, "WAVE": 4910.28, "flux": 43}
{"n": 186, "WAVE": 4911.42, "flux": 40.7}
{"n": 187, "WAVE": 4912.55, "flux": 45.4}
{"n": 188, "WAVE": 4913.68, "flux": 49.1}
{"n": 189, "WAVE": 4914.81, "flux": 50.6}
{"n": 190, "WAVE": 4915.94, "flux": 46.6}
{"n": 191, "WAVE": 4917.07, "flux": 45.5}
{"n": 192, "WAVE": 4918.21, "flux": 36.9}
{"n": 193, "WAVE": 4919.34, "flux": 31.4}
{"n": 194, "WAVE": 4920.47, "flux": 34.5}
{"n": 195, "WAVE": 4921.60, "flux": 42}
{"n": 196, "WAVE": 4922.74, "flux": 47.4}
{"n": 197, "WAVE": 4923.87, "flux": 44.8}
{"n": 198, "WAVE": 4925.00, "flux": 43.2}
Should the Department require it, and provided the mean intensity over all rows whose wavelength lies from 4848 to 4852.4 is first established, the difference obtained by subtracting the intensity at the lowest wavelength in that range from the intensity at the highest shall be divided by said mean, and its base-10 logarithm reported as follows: -1.4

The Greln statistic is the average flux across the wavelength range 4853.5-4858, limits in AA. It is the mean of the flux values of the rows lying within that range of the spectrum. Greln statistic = 43.8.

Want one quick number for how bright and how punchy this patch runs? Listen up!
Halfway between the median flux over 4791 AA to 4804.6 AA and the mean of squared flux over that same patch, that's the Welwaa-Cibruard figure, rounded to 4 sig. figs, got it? 1156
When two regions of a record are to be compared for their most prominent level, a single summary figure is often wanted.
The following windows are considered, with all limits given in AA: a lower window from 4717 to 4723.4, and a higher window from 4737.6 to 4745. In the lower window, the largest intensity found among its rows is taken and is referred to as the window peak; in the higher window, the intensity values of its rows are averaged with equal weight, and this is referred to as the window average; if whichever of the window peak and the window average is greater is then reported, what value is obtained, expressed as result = 52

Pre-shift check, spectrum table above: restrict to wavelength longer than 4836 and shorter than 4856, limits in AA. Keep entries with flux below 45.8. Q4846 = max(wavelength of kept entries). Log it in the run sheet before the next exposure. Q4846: 4855.19 AA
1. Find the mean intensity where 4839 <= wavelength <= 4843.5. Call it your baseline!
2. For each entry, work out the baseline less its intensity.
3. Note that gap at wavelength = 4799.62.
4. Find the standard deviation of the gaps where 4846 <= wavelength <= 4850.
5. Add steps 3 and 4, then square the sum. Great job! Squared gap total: 0.0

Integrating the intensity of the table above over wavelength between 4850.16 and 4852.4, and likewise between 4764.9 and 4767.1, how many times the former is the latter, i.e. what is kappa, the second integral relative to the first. 0.93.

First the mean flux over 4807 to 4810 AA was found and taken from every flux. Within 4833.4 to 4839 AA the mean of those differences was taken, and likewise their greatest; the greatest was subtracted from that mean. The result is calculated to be -4.7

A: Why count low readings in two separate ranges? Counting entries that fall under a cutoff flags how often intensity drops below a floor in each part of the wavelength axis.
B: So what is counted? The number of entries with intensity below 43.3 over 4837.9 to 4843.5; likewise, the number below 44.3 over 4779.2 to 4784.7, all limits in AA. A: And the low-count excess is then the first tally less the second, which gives -1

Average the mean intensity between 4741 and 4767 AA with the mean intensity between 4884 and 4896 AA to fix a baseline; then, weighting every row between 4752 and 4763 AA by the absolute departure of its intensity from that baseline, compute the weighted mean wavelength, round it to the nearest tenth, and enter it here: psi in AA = 4758.0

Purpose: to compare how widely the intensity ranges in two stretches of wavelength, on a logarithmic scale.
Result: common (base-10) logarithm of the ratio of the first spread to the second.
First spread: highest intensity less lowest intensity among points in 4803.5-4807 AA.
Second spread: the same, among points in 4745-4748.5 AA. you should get -0.1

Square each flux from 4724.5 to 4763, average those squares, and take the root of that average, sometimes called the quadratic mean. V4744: 45.1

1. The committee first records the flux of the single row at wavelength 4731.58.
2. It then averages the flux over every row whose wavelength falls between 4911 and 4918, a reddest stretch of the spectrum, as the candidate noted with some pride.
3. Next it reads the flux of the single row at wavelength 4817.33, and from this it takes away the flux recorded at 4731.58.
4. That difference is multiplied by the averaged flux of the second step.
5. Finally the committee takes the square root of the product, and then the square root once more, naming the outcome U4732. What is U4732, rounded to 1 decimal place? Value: 4.5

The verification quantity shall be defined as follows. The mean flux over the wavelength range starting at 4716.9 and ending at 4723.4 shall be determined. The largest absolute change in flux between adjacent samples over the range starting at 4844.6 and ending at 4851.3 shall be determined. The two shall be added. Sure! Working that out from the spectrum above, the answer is 52.1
